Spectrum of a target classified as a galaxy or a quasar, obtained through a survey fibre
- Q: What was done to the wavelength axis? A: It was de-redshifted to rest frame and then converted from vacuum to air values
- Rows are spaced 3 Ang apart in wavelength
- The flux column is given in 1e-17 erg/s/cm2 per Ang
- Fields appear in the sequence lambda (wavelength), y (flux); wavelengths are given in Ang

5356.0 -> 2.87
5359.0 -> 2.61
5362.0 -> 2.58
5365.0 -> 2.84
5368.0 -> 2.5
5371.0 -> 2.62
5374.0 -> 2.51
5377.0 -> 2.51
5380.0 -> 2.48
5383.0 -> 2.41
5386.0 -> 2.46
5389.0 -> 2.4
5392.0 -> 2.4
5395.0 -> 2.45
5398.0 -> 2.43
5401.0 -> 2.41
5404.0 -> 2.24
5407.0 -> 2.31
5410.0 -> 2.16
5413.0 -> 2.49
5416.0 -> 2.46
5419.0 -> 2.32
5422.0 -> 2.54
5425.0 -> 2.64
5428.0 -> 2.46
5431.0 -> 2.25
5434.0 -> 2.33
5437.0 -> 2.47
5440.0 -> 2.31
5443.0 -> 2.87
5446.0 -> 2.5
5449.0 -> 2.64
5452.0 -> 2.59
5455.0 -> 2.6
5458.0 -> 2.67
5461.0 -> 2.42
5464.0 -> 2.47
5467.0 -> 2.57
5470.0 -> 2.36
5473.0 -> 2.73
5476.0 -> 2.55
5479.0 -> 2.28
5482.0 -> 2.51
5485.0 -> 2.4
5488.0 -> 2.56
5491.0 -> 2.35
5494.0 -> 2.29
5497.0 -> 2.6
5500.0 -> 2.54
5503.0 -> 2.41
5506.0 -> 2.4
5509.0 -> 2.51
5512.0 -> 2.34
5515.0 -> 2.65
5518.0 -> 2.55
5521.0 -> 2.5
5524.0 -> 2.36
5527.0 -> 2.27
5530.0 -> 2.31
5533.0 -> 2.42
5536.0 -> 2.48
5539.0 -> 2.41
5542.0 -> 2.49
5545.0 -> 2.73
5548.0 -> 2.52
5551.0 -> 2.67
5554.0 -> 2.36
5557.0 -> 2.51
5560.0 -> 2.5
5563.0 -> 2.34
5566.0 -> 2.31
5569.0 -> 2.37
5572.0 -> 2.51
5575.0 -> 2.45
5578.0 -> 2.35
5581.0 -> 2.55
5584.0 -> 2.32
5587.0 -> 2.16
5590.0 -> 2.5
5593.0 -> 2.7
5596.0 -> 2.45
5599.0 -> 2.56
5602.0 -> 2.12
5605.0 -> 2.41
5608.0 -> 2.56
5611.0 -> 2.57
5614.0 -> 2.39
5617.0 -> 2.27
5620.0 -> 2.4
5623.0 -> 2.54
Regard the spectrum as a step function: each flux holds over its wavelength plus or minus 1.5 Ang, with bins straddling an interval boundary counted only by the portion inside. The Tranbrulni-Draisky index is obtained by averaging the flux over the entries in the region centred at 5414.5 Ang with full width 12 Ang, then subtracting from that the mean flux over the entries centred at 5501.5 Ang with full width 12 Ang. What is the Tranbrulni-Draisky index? -0.130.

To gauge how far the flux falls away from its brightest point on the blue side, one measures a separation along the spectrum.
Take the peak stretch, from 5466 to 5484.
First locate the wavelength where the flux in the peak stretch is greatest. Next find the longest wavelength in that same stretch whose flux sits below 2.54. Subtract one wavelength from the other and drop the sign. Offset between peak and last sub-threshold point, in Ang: 9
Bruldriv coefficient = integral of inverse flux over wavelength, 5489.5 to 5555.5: 26.9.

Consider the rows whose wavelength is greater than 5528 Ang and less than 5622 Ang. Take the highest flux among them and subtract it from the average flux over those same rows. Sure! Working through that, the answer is -0.29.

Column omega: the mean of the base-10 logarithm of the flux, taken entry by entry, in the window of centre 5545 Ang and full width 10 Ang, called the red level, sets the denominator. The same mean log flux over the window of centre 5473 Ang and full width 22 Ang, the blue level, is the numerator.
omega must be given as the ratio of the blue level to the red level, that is 0.96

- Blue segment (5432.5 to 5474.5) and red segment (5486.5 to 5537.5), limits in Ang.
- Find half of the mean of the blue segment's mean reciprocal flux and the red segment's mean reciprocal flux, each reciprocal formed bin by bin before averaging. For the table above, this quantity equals 0.201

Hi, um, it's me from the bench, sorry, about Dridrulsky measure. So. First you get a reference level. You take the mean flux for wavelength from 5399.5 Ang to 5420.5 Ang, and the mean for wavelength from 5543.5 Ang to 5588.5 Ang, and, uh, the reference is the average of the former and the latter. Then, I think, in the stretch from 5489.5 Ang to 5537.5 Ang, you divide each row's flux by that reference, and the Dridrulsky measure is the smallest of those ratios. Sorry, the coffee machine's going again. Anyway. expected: 0.95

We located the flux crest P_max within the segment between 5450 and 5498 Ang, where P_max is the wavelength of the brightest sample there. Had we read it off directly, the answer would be 5473.0 Ang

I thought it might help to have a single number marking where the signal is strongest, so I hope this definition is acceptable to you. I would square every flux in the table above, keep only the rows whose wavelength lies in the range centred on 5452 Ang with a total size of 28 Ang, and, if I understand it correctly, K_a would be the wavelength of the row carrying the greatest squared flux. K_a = 5443.0 Ang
